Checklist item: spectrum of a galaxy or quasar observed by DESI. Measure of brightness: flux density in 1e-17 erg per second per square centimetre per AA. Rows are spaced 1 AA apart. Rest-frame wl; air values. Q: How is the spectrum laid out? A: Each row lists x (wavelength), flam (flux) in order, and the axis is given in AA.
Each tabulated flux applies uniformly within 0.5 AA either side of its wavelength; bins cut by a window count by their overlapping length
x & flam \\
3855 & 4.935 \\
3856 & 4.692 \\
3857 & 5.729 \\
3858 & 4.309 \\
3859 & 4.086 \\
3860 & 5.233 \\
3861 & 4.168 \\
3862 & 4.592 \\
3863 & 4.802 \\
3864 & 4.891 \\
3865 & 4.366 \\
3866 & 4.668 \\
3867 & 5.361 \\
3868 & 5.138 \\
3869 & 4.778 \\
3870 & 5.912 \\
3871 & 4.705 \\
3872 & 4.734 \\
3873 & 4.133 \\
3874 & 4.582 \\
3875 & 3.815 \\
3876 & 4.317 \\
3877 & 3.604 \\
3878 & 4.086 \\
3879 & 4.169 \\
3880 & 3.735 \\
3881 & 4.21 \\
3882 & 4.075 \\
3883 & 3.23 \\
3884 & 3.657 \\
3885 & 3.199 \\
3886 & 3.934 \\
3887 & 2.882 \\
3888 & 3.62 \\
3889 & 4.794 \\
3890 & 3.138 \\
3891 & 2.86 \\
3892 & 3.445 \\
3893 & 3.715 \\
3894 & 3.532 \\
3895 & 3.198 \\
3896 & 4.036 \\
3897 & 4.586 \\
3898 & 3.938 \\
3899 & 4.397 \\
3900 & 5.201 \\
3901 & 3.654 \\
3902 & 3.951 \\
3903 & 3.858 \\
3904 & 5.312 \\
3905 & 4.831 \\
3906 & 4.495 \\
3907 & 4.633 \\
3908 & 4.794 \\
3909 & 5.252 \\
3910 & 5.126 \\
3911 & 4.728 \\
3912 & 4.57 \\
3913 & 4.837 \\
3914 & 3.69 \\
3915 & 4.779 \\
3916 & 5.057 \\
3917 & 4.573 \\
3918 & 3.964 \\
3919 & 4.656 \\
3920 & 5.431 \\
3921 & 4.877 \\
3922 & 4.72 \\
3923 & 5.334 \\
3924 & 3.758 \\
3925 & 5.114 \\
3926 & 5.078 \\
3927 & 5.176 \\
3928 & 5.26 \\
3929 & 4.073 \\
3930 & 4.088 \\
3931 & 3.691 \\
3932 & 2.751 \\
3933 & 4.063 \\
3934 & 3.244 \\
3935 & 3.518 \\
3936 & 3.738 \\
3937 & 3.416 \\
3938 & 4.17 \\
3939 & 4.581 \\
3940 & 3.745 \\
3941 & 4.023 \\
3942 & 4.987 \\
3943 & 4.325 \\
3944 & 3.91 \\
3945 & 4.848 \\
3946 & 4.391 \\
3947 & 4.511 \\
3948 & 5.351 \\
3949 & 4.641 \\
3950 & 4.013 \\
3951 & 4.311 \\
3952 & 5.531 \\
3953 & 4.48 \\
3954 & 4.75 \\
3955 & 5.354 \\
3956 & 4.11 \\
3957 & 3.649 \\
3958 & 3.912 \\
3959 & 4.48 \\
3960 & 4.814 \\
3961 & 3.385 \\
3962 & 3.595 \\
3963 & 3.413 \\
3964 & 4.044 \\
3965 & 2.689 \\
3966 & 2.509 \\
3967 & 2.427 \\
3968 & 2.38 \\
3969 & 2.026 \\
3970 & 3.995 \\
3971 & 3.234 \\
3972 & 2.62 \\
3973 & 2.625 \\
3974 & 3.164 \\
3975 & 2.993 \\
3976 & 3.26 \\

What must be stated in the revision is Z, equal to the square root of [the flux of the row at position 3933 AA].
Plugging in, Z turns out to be 2.02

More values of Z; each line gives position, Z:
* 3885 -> 1.79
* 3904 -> 2.30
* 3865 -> 2.09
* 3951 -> 2.08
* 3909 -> 2.29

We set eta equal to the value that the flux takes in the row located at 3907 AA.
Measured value 4.633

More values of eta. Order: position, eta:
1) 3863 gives 4.802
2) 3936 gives 3.738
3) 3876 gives 4.317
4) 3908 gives 4.794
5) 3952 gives 5.531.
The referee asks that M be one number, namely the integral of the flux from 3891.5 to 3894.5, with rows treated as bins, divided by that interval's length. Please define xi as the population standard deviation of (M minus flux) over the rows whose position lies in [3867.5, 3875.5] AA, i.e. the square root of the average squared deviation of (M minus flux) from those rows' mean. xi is 0.6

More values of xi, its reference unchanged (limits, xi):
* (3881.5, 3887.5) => 0.4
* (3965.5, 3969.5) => 0.2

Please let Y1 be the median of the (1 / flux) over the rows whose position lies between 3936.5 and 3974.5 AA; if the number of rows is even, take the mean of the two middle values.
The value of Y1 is 0.25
